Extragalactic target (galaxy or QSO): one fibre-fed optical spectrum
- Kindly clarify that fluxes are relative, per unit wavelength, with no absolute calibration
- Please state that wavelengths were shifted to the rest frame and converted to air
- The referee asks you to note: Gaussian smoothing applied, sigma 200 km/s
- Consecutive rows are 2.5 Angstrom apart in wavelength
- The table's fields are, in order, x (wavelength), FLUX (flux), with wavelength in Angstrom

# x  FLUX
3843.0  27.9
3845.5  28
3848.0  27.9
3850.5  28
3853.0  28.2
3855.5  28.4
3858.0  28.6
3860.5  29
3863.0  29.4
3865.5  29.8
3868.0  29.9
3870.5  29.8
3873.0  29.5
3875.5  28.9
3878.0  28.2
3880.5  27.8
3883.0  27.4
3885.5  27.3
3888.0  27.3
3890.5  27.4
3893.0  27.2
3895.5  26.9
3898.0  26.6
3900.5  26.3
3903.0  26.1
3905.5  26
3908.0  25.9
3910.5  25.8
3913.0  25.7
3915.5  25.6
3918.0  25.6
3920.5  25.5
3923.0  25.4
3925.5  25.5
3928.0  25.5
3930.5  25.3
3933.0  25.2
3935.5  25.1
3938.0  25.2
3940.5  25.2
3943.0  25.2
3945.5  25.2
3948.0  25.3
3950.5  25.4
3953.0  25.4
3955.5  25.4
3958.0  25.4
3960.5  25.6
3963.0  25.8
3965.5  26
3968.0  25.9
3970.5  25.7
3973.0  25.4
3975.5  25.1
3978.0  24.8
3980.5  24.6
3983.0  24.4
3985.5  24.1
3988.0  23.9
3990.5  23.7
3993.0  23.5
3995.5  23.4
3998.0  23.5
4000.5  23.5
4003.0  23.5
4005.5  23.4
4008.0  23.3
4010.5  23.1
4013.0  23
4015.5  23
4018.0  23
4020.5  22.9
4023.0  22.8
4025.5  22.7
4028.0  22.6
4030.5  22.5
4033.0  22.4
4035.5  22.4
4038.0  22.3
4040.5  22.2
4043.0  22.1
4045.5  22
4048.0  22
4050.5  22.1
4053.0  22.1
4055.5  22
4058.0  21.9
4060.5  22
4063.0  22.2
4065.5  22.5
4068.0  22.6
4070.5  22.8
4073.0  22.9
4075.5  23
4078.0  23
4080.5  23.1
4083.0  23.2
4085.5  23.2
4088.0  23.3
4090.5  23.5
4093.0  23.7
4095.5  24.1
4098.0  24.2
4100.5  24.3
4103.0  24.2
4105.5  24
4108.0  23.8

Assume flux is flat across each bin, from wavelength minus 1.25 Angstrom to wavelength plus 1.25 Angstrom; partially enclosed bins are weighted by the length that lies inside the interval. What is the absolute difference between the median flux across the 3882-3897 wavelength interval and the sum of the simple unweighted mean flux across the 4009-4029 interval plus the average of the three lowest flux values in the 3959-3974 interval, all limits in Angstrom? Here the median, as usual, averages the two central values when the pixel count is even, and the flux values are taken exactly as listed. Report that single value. 21.2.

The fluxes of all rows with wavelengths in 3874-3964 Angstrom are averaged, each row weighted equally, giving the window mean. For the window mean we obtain 26.1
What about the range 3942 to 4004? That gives 24.8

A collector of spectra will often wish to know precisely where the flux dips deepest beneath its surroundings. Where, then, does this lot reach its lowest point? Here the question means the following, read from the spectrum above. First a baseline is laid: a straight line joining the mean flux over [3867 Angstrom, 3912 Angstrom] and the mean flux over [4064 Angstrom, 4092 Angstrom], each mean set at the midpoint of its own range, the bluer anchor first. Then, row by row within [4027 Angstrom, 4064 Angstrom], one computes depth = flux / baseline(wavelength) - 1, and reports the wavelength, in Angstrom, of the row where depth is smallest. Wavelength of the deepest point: 4045.5 Angstrom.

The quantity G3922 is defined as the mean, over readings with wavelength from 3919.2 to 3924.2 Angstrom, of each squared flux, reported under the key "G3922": 648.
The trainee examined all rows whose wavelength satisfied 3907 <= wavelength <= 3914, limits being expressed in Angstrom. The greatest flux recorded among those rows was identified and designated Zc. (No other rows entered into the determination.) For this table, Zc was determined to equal 25.9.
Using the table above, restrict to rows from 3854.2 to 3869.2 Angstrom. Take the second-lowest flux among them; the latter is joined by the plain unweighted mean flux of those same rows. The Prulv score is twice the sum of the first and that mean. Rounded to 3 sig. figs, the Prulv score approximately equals 116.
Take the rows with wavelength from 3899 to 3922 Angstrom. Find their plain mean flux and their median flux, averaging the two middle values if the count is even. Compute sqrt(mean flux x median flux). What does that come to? 25.8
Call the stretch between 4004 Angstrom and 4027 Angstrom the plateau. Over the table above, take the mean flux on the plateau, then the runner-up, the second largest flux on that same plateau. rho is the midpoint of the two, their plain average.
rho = 23.2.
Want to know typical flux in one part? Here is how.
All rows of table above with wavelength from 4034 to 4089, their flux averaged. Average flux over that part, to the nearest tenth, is 22.5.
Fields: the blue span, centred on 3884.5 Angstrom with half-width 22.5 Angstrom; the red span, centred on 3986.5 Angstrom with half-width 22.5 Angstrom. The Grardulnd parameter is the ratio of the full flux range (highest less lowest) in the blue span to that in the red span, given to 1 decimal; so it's 1.4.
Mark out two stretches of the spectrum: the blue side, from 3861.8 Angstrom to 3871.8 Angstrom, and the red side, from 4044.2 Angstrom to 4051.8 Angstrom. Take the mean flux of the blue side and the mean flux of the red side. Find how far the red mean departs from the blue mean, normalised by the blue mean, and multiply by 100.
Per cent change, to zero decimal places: -26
